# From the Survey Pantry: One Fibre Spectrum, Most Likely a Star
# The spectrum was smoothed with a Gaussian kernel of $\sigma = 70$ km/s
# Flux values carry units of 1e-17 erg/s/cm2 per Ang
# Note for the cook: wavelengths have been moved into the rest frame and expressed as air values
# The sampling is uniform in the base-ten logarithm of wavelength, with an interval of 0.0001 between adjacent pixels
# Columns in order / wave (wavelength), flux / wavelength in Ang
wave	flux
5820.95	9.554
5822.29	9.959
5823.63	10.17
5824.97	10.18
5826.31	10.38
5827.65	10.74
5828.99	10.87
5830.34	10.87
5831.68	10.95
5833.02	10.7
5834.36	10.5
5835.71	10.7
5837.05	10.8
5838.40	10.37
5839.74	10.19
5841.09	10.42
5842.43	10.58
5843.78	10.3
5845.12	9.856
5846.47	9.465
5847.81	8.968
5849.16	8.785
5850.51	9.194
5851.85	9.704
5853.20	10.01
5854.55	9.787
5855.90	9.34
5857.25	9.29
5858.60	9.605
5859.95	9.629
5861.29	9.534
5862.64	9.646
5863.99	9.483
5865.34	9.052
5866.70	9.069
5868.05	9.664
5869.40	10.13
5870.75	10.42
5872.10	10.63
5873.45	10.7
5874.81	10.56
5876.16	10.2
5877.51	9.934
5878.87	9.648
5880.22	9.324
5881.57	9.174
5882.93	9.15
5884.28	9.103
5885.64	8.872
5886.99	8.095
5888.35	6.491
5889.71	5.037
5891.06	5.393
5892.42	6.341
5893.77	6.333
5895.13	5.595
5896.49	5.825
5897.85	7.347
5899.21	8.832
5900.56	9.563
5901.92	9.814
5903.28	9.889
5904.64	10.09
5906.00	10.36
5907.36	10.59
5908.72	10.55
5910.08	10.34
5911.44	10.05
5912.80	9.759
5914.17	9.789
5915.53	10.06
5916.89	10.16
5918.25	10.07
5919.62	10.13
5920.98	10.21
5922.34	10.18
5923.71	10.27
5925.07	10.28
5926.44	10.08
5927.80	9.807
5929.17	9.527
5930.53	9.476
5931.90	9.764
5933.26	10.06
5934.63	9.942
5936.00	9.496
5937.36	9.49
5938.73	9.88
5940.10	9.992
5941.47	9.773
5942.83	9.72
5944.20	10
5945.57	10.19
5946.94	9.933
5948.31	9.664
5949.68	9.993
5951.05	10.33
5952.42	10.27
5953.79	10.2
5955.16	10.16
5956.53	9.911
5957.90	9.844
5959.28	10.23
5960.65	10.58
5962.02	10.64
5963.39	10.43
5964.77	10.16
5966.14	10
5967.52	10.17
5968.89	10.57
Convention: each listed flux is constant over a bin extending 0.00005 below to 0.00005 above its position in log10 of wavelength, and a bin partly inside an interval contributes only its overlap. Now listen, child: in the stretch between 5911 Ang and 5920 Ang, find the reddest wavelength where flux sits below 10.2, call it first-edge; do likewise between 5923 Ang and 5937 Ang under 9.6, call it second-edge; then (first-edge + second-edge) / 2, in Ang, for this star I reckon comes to 5927.8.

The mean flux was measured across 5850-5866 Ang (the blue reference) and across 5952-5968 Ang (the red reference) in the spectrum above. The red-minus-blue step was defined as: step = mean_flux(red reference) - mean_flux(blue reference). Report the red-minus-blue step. 0.7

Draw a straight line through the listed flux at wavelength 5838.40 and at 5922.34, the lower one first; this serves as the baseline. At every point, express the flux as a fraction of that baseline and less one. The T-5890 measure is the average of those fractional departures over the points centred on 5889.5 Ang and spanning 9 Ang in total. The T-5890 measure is -0.35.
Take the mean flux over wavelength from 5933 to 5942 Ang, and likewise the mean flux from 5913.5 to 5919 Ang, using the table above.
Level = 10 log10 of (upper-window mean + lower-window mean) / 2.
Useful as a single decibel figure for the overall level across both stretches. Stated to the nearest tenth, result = 10.0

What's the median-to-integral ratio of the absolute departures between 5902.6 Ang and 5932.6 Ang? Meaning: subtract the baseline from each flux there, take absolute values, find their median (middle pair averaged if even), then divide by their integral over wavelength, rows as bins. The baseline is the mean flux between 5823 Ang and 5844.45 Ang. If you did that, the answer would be 0.0317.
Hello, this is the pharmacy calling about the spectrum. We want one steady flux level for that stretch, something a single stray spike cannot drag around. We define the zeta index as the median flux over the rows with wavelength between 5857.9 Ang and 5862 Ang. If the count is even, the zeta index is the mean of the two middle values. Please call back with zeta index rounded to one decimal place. 9.6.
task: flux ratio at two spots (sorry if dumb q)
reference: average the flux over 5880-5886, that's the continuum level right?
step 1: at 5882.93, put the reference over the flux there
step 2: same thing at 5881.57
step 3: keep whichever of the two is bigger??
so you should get 1.00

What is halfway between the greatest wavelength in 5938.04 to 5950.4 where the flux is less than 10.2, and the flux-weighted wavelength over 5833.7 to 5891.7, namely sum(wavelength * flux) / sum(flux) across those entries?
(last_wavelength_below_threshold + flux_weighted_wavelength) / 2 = 5905.6 Ang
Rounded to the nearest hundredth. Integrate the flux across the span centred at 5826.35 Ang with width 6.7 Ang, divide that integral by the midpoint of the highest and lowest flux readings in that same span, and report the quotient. 6.67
